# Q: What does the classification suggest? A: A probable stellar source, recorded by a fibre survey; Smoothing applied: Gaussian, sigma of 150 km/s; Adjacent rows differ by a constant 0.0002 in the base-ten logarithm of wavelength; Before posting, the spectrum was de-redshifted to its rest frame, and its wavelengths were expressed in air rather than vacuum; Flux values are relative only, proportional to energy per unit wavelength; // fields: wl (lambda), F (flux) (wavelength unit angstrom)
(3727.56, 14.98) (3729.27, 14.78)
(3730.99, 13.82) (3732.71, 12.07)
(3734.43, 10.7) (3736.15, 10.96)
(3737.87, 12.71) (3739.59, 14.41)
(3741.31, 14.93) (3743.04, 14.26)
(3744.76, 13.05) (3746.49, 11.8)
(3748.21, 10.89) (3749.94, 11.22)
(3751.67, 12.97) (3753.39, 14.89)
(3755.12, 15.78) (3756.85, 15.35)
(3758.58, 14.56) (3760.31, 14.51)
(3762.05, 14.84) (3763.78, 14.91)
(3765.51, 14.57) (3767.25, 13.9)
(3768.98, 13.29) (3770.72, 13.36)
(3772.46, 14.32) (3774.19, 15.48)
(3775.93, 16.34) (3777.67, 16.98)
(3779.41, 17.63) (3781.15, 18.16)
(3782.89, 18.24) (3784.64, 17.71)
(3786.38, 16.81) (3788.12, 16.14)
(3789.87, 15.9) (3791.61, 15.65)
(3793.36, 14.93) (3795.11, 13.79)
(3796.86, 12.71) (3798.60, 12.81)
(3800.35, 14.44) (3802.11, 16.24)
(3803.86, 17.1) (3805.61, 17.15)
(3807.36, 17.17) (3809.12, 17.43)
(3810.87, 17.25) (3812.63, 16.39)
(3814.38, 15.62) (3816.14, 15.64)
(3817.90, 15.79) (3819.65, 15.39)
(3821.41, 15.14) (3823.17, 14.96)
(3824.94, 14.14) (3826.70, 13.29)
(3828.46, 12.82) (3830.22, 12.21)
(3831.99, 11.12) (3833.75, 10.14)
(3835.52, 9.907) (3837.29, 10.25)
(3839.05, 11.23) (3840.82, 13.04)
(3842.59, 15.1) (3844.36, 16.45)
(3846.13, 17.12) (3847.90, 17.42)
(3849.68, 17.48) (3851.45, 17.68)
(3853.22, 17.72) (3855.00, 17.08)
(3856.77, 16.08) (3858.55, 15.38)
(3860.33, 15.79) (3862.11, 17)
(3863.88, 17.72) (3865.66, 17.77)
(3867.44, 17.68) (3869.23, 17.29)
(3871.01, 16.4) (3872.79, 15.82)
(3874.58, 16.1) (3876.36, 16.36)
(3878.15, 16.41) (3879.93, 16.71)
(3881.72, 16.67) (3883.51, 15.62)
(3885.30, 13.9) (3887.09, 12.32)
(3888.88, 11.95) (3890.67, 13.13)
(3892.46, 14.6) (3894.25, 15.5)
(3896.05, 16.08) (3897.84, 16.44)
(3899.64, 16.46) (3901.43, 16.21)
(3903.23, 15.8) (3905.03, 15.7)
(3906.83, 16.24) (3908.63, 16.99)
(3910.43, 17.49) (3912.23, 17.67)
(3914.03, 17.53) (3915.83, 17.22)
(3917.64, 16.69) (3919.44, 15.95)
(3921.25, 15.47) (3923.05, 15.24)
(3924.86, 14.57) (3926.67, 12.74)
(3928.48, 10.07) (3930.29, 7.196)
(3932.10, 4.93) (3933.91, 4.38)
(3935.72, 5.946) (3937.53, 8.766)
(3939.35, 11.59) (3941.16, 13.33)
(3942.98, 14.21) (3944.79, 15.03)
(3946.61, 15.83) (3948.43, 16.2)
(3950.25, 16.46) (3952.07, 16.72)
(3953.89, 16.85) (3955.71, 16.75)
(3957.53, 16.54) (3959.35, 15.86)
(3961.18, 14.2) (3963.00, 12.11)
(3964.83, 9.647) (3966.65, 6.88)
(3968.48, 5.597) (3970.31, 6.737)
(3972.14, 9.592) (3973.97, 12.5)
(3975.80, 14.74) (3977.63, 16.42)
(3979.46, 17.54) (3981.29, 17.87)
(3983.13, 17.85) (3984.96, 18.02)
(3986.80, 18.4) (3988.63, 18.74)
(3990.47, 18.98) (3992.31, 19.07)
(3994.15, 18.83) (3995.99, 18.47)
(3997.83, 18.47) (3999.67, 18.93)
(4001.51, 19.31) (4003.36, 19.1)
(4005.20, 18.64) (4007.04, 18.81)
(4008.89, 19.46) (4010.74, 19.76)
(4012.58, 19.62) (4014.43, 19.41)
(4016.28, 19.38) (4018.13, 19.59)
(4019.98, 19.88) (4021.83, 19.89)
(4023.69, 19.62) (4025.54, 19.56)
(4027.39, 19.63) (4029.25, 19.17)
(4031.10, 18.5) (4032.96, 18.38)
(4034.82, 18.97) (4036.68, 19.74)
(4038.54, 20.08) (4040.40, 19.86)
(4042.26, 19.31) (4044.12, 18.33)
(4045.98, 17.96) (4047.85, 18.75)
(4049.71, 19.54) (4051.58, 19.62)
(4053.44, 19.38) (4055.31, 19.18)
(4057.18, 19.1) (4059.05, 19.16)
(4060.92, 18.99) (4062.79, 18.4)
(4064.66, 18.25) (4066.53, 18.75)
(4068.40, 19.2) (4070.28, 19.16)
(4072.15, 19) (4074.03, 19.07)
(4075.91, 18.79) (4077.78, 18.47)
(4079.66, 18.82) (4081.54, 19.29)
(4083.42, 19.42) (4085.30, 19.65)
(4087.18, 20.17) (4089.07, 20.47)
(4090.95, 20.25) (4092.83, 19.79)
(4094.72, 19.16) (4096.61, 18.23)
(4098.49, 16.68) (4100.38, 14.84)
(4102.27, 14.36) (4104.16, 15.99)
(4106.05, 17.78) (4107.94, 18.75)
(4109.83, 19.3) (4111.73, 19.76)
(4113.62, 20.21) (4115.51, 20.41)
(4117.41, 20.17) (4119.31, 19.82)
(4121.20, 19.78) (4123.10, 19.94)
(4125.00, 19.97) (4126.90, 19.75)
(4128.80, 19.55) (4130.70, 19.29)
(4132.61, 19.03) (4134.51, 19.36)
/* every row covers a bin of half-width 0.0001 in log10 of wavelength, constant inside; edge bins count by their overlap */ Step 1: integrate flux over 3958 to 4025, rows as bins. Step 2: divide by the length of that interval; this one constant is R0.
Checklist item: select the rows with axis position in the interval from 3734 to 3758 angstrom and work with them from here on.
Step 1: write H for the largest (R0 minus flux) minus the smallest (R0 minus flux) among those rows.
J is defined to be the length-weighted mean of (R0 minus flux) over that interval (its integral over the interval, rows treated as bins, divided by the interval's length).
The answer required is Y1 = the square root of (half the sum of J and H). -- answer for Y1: 2.1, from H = 5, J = 3.4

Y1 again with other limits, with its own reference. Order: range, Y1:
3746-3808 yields 2.1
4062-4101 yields 1.3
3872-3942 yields 2.8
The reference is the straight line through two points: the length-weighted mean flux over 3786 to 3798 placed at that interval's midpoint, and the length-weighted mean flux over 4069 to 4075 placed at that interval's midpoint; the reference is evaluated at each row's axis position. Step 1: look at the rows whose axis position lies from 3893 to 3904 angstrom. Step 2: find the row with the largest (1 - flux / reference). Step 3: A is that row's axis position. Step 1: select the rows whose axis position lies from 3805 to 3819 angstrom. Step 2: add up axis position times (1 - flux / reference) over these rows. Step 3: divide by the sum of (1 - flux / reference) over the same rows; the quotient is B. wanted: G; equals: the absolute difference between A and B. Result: 84.7 angstrom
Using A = 3894.25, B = 3809.5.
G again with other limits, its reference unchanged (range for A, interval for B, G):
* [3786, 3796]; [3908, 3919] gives 117.0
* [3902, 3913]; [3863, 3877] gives 38.9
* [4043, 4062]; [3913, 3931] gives 117.9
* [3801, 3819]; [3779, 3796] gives 33.4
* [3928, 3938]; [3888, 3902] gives 42.6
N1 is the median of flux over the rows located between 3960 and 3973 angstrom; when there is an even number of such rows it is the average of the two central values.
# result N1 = 10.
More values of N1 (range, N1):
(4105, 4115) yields 19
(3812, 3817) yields 16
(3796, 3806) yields 15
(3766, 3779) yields 14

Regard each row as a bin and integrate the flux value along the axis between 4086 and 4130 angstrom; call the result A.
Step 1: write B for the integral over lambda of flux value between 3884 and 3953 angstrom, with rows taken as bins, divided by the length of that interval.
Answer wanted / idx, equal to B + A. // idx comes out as 847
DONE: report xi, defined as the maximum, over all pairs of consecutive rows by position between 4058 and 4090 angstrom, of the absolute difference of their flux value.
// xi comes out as 0.6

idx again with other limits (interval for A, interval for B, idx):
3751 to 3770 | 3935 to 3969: 289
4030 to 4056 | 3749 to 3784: 512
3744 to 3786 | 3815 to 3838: 635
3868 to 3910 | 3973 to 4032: 675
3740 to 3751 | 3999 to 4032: 160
